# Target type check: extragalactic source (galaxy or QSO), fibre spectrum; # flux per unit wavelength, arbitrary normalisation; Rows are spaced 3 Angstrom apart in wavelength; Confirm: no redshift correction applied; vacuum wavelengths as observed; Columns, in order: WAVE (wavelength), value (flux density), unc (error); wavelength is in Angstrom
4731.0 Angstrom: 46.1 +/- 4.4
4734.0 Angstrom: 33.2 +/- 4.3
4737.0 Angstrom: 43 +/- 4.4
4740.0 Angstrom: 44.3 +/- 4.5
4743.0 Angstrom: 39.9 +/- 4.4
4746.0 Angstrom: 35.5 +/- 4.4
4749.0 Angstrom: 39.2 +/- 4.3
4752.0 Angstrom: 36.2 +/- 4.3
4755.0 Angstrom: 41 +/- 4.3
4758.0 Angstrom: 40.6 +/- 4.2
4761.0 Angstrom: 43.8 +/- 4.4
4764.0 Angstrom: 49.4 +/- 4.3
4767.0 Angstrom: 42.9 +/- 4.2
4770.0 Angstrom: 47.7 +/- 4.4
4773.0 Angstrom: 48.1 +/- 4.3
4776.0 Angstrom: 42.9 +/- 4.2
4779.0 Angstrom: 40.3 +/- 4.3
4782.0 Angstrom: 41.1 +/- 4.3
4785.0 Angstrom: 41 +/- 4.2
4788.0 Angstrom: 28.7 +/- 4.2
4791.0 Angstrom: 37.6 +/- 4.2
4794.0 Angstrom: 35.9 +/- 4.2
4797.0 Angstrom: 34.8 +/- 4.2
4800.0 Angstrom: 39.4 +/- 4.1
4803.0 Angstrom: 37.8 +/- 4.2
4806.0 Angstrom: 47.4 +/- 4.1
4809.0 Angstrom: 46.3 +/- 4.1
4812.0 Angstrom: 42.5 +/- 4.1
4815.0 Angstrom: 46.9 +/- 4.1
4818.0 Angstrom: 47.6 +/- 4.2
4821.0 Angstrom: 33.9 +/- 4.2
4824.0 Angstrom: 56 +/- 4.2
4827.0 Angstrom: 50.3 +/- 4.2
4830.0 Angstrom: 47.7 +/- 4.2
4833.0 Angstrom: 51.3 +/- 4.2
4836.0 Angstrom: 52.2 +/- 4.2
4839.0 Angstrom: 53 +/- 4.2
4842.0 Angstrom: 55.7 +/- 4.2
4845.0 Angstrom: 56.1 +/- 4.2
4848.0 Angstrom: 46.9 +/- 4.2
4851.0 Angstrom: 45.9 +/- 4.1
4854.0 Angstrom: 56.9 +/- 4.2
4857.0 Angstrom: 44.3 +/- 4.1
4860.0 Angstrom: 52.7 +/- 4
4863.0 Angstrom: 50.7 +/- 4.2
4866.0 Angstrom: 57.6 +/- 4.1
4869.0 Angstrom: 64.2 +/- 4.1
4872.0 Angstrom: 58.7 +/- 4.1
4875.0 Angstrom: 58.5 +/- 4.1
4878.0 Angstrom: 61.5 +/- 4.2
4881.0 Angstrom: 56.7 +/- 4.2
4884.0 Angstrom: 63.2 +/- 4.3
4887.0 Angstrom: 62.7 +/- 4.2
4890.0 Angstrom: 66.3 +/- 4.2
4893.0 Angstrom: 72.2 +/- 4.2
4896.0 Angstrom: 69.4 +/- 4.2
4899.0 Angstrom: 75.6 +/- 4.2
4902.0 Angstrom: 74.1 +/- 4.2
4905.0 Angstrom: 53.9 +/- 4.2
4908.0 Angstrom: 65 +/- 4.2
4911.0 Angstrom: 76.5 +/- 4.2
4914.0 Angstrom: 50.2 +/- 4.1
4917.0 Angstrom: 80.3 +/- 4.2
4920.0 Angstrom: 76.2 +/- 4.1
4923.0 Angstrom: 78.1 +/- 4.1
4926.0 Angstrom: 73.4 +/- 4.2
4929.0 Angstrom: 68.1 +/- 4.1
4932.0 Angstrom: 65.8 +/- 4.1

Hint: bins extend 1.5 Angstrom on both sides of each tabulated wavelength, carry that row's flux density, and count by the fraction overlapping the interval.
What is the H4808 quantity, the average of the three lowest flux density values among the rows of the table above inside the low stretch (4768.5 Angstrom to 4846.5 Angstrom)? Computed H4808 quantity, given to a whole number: 32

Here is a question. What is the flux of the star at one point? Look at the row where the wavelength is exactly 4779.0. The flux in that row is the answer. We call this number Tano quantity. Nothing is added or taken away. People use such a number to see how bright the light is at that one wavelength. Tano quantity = 40.3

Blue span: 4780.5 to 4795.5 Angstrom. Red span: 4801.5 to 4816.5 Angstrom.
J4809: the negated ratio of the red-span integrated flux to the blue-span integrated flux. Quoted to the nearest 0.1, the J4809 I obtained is -1.2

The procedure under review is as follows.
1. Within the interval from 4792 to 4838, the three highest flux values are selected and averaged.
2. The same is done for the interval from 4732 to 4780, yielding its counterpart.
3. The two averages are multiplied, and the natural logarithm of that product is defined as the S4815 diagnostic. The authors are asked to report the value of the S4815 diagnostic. 7.85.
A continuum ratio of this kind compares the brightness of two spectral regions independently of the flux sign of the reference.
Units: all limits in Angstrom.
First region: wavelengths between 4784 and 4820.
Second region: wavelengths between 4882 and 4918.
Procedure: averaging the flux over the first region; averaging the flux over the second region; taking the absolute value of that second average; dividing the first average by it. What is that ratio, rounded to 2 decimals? 0.60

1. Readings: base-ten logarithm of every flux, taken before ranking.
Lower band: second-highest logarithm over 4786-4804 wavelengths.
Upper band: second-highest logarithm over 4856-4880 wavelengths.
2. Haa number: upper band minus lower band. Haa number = 0.21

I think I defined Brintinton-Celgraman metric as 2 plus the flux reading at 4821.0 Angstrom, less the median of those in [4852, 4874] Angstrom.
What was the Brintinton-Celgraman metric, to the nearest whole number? -21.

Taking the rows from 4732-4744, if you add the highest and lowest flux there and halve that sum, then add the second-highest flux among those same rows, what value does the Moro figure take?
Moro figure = 82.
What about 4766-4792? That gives 86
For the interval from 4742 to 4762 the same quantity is 81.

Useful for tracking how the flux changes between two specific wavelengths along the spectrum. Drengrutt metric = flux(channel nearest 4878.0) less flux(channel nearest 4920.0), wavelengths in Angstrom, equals -15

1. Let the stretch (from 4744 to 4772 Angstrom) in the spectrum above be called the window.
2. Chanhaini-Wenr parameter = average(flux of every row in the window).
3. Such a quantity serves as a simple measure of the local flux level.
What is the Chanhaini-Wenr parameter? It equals 42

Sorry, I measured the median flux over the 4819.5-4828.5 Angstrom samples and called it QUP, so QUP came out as 50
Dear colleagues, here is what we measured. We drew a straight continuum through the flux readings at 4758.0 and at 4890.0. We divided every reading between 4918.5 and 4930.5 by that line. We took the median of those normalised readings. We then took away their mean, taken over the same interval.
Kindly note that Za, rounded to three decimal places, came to 0.015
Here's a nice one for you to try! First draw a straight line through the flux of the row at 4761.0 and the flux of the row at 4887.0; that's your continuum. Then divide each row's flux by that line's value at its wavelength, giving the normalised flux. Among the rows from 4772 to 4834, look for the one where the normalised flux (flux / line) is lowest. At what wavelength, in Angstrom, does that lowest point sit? 4788.0 Angstrom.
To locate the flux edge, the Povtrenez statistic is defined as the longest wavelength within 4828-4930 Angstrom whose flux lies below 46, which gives 4857.0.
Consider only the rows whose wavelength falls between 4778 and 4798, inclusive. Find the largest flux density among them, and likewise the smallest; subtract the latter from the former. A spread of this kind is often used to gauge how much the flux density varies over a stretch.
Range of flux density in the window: 12.4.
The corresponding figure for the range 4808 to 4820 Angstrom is 5.1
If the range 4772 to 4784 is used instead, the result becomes 7.8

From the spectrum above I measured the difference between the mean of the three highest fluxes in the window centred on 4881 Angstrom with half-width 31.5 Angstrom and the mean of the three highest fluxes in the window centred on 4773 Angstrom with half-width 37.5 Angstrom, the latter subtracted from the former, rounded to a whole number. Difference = 27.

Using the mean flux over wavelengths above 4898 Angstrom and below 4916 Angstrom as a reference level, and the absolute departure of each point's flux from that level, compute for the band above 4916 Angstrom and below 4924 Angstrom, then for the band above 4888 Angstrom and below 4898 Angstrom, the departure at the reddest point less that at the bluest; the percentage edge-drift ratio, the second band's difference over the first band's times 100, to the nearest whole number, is -141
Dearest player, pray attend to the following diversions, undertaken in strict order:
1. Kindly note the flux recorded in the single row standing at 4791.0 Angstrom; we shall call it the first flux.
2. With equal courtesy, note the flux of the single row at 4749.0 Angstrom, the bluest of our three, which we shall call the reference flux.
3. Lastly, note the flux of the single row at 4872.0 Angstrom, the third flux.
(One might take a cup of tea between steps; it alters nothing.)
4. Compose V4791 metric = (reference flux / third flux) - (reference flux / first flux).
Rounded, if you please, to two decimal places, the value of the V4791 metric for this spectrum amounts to -0.37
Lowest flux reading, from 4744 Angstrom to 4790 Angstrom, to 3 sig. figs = 28.7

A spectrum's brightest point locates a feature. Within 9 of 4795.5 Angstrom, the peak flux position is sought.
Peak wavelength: 4800.0 Angstrom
